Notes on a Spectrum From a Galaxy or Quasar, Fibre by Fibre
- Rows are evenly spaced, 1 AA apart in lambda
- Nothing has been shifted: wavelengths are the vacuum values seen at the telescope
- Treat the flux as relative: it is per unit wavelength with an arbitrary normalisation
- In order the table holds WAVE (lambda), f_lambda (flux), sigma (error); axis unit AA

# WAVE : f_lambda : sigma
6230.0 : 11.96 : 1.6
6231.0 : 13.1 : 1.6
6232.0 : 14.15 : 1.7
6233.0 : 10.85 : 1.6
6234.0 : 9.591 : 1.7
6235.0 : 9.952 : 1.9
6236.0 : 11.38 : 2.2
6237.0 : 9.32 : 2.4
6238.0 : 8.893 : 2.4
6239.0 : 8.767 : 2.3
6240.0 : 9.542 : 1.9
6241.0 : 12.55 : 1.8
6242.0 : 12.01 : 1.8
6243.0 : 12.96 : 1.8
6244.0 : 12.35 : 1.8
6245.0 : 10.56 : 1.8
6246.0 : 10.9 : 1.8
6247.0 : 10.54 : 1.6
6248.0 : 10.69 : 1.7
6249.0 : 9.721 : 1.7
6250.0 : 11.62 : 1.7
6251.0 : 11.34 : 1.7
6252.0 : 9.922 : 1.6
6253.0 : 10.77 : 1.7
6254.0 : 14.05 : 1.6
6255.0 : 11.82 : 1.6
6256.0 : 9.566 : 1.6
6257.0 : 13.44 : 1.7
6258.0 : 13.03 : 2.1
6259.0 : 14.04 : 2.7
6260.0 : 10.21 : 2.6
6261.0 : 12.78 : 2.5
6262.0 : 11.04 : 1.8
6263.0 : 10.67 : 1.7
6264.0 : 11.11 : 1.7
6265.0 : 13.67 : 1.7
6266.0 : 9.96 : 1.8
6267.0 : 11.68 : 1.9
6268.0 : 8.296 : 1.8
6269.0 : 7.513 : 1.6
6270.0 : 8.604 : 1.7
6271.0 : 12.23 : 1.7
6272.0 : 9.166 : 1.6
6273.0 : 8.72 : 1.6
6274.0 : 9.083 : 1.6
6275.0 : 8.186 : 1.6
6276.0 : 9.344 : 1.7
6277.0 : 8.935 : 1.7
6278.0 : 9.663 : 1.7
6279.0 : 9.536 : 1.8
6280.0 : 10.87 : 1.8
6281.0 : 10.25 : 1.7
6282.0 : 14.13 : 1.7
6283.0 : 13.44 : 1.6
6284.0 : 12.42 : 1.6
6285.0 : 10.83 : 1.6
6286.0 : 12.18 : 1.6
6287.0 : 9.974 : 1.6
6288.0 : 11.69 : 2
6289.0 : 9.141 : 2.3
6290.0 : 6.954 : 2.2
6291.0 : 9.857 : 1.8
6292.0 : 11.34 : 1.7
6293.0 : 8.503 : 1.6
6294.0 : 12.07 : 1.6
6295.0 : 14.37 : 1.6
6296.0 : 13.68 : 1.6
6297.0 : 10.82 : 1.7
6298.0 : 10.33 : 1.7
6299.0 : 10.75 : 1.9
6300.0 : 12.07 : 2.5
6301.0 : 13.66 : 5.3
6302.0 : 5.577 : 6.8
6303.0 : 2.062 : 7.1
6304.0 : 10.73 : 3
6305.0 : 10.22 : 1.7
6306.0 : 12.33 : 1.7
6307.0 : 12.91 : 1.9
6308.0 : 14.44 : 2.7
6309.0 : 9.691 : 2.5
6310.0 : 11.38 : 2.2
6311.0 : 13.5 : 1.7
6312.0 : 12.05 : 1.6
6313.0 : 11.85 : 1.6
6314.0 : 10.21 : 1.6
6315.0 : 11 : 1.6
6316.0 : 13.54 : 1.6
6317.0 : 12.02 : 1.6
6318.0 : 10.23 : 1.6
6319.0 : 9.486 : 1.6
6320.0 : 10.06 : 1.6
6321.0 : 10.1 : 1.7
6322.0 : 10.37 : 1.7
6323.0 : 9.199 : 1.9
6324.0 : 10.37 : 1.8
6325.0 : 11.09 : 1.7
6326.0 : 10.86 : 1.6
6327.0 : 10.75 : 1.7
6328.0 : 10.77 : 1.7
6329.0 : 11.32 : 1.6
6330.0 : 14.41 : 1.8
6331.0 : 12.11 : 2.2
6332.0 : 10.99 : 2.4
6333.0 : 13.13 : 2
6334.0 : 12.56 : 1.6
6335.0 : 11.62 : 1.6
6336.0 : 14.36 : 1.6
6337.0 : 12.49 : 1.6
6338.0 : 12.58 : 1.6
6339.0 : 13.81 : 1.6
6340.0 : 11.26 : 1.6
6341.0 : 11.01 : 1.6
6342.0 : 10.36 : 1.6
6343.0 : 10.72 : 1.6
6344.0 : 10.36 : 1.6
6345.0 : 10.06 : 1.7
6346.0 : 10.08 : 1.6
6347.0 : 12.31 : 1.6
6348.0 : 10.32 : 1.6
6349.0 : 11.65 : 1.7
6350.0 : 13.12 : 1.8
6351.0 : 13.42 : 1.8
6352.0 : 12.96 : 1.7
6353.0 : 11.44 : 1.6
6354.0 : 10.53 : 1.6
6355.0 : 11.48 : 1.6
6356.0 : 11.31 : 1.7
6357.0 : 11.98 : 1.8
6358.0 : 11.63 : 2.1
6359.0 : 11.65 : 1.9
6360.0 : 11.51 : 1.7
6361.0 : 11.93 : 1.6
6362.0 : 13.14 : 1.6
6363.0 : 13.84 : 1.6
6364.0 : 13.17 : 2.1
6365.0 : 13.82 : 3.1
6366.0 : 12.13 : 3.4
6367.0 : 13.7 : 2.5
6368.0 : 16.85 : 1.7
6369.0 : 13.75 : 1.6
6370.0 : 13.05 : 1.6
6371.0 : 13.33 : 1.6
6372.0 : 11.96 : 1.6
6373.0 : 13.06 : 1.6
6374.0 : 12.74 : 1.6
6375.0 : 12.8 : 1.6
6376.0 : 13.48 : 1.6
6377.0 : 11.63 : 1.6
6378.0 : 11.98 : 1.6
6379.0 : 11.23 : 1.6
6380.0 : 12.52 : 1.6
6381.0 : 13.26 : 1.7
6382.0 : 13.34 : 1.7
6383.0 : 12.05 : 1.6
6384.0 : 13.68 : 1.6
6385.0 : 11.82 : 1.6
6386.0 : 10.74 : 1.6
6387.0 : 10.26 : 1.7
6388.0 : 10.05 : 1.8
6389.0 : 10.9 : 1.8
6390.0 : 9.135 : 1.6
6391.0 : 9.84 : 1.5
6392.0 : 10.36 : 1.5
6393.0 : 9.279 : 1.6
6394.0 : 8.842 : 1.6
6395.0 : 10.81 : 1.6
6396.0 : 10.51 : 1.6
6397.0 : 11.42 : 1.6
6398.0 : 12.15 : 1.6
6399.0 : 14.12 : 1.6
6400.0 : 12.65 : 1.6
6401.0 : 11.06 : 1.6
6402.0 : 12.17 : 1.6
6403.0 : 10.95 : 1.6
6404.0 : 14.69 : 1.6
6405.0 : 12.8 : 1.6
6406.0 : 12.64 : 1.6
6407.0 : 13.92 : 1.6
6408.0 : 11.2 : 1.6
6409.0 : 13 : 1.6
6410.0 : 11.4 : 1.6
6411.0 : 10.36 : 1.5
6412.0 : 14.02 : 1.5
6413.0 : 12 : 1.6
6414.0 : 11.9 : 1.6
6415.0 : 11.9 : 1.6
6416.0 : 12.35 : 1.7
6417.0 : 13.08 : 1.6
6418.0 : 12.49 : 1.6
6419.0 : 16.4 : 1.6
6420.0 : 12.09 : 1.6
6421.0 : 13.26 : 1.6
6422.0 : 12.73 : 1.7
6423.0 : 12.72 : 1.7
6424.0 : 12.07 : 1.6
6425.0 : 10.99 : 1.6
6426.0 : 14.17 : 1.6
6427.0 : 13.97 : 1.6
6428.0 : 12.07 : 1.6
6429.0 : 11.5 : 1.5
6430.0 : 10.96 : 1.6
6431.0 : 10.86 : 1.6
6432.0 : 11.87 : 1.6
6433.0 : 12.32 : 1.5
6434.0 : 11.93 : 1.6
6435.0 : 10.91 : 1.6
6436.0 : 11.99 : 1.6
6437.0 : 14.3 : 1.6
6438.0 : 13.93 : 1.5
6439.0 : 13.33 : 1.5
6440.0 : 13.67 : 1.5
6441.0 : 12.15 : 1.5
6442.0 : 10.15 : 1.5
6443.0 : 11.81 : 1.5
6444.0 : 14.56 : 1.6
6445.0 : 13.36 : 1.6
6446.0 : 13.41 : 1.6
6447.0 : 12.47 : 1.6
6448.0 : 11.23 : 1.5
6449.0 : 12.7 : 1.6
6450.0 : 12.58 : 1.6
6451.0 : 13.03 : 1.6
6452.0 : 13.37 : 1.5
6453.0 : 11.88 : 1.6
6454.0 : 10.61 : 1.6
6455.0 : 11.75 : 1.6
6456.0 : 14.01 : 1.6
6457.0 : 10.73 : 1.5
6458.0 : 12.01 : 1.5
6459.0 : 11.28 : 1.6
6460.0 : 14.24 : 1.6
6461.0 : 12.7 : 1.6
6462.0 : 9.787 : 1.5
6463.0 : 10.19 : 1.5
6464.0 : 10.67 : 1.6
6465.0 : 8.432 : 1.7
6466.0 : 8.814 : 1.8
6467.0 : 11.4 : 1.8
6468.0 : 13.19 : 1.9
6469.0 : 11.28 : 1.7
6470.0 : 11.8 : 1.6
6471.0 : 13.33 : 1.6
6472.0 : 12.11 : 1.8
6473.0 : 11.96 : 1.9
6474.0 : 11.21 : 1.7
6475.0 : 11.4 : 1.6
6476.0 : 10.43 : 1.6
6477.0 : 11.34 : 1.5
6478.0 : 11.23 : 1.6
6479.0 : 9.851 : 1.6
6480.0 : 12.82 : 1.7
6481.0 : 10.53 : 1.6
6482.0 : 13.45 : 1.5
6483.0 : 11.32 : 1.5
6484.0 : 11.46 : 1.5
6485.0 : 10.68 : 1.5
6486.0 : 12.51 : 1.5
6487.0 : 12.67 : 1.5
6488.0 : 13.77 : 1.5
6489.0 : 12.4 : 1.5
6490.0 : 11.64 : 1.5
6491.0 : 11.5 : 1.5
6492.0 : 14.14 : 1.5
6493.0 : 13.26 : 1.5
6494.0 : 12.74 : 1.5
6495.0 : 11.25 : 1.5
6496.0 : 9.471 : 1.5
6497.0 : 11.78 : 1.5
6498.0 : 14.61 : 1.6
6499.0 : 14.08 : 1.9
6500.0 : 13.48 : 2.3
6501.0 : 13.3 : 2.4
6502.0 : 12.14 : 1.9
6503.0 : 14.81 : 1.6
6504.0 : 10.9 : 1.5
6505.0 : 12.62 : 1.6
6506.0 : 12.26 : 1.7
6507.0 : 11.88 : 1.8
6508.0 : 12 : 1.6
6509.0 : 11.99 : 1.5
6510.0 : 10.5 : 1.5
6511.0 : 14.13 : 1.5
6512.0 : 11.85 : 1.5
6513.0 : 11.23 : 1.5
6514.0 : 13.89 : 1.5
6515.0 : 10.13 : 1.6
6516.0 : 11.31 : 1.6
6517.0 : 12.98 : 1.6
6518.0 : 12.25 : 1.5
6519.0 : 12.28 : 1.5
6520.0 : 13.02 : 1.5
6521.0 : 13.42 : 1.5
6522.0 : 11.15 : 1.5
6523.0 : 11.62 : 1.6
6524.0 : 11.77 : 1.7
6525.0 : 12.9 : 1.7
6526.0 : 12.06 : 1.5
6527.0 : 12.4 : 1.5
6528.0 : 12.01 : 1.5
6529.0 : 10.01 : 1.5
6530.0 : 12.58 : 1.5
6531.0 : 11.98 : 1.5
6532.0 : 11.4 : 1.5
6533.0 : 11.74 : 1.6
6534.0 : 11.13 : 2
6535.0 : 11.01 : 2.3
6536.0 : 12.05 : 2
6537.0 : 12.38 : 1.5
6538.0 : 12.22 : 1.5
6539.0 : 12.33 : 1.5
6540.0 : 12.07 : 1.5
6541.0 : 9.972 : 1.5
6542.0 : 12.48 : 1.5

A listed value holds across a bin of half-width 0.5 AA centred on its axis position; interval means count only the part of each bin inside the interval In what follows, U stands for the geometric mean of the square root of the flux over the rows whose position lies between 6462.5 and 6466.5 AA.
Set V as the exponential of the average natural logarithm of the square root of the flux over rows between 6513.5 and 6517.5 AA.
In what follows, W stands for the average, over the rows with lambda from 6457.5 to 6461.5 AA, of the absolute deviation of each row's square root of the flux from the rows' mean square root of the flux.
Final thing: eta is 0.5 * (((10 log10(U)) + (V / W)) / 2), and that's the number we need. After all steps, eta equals 8.0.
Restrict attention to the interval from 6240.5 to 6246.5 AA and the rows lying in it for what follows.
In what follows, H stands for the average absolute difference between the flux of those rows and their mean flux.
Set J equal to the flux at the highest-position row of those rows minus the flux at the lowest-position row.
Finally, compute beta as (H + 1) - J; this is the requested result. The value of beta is 3.4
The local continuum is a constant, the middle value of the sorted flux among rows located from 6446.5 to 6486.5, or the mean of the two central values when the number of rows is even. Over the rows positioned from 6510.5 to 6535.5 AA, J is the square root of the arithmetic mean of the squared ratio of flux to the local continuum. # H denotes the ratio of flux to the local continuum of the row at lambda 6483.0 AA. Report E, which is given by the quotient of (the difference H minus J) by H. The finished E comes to -0.06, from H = 0.99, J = 1.05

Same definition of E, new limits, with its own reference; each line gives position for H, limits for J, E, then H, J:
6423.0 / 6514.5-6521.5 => 0.04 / 1.11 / 1.07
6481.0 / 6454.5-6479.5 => -0.09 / 0.92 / 1.01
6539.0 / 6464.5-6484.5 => 0.07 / 1.08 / 1.00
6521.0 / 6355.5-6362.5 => 0.11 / 1.17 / 1.04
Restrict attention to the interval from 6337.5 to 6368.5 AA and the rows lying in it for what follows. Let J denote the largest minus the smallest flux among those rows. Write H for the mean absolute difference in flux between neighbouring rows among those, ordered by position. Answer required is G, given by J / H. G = 7.20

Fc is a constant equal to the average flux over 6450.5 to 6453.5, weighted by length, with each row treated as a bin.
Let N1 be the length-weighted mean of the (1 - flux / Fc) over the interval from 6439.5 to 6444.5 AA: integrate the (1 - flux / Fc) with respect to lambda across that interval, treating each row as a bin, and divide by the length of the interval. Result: 0.023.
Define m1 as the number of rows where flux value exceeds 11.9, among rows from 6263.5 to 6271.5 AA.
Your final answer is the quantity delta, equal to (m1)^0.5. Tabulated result 1.41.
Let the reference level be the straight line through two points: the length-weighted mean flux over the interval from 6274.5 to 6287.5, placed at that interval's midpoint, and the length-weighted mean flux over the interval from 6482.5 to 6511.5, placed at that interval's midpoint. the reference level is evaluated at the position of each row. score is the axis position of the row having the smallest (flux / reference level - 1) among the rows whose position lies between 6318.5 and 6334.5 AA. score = 6323.0 AA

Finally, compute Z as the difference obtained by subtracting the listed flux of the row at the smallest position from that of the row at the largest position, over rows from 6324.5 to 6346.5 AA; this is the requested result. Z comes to -1.0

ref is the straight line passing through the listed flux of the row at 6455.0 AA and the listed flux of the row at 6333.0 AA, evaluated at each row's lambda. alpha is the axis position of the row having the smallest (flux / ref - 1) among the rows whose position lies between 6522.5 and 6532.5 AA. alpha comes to 6529.0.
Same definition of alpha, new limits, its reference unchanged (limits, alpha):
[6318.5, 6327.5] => 6323.0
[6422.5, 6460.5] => 6442.0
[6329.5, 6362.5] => 6345.0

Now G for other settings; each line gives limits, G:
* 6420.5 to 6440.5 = 4.00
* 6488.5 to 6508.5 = 4.06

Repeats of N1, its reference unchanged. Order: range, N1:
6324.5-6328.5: 0.148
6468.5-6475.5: 0.070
